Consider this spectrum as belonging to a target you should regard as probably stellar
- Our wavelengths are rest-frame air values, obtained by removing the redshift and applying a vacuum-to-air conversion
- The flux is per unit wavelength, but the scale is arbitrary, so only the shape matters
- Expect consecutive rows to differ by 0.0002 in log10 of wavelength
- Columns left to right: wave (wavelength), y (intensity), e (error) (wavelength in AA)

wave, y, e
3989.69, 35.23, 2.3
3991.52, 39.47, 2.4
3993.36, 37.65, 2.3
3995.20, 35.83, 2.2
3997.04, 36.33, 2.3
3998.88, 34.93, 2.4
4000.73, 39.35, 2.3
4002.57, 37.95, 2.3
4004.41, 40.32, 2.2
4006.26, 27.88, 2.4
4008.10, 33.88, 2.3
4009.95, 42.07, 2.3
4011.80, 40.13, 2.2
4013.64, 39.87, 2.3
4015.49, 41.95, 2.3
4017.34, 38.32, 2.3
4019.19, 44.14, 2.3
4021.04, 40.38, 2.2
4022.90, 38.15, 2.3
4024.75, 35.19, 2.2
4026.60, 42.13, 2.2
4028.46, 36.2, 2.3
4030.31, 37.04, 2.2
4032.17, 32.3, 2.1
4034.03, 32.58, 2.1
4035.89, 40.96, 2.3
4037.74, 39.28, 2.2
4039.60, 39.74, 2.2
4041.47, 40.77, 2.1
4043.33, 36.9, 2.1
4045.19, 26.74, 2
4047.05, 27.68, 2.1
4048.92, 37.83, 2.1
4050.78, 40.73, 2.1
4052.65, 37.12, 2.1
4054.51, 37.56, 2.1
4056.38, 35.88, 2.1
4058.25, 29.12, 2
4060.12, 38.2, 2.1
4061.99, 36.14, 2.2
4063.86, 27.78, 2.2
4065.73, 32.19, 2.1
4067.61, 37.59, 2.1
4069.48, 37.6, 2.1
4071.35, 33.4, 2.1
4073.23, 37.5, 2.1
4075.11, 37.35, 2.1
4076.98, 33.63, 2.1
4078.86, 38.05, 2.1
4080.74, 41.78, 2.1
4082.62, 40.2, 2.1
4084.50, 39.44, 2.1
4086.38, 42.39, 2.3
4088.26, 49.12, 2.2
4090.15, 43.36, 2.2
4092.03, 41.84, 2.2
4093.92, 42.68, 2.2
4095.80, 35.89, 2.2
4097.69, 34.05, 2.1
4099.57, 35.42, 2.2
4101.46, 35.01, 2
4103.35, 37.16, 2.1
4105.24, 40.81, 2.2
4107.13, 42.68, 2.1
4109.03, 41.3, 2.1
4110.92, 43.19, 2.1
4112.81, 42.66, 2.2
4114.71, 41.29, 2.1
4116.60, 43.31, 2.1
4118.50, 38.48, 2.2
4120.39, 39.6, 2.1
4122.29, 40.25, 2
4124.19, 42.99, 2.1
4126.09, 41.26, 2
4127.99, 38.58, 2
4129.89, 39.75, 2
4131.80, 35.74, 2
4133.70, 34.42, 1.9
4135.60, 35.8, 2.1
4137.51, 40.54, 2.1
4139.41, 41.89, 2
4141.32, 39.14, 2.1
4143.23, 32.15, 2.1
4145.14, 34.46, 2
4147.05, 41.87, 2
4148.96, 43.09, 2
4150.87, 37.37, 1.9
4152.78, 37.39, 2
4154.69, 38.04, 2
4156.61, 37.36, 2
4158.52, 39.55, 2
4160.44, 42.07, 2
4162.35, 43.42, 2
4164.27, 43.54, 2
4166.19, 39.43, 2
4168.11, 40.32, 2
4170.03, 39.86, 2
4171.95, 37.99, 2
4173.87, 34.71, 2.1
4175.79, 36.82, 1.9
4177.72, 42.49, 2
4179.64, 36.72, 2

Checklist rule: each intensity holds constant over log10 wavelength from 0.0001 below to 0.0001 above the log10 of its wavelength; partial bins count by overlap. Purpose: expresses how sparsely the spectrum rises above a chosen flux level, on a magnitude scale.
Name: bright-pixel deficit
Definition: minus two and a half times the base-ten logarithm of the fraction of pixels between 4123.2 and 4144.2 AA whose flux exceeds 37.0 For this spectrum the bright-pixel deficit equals 0.49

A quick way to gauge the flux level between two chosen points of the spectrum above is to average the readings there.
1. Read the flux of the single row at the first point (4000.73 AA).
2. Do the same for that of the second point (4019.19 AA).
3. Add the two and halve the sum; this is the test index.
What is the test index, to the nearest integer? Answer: 42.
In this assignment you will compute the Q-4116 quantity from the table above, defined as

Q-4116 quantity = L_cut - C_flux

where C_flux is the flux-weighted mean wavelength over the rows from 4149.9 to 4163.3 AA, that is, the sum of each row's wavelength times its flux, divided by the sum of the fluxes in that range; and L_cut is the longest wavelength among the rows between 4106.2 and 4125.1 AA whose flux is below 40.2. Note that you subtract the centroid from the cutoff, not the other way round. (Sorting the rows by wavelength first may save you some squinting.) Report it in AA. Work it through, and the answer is -36.4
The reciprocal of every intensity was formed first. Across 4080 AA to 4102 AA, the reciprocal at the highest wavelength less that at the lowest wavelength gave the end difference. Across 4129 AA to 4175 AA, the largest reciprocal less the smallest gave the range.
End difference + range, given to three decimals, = 0.013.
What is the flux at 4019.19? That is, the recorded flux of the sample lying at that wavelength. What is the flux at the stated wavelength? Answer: 44.14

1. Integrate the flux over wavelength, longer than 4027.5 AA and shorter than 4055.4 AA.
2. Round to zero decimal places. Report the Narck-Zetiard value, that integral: 1011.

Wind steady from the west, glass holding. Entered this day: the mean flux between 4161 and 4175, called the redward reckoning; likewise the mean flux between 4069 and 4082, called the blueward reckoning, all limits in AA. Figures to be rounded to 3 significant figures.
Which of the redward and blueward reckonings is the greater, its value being 39.9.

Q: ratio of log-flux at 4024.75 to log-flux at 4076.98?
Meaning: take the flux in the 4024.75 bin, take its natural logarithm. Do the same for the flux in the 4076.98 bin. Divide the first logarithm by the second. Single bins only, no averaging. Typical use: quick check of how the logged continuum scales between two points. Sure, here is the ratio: 1.01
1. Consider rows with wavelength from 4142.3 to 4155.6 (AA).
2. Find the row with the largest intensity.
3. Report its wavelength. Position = 4148.96 AA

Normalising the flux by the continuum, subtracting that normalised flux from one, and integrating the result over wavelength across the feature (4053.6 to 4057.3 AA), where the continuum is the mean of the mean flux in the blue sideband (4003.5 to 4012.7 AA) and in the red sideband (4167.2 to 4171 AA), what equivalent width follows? 0.2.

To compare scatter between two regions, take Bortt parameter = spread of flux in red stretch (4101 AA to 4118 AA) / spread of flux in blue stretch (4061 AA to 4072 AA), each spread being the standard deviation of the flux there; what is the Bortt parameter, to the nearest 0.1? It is 0.8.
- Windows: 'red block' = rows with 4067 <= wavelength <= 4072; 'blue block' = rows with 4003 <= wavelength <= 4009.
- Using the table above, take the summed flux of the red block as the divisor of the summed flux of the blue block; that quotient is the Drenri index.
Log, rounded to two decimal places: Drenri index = 0.94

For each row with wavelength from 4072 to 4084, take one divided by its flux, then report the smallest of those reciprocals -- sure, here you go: 0.0239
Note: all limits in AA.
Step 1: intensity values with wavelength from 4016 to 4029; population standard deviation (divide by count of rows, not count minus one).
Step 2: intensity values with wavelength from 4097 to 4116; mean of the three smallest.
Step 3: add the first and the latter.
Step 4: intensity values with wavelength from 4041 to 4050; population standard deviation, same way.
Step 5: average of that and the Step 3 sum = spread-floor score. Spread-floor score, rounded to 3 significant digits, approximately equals 21.7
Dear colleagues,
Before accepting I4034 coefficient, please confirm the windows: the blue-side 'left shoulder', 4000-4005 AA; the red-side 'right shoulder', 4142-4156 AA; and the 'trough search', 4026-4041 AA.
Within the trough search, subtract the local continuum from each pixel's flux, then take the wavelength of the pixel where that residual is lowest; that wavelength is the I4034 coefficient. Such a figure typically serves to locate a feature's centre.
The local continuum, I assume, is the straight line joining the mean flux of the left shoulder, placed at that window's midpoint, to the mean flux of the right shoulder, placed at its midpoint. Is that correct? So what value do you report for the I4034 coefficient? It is 4032.17 AA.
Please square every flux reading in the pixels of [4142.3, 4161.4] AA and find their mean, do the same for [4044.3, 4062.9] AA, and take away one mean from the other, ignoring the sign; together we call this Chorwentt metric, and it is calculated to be 254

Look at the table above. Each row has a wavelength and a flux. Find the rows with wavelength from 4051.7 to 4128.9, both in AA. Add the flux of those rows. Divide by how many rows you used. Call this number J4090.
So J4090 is 38.6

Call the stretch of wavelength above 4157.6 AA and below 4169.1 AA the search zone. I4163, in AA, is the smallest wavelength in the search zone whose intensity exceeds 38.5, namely 4158.52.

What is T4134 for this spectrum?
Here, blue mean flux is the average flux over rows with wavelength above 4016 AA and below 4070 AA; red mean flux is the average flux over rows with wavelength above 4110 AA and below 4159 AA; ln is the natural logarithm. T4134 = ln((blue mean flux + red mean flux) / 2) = 3.63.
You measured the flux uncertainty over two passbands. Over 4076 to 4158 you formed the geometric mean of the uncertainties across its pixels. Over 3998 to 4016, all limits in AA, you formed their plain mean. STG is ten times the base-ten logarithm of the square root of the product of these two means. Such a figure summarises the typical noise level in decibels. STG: 3.40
